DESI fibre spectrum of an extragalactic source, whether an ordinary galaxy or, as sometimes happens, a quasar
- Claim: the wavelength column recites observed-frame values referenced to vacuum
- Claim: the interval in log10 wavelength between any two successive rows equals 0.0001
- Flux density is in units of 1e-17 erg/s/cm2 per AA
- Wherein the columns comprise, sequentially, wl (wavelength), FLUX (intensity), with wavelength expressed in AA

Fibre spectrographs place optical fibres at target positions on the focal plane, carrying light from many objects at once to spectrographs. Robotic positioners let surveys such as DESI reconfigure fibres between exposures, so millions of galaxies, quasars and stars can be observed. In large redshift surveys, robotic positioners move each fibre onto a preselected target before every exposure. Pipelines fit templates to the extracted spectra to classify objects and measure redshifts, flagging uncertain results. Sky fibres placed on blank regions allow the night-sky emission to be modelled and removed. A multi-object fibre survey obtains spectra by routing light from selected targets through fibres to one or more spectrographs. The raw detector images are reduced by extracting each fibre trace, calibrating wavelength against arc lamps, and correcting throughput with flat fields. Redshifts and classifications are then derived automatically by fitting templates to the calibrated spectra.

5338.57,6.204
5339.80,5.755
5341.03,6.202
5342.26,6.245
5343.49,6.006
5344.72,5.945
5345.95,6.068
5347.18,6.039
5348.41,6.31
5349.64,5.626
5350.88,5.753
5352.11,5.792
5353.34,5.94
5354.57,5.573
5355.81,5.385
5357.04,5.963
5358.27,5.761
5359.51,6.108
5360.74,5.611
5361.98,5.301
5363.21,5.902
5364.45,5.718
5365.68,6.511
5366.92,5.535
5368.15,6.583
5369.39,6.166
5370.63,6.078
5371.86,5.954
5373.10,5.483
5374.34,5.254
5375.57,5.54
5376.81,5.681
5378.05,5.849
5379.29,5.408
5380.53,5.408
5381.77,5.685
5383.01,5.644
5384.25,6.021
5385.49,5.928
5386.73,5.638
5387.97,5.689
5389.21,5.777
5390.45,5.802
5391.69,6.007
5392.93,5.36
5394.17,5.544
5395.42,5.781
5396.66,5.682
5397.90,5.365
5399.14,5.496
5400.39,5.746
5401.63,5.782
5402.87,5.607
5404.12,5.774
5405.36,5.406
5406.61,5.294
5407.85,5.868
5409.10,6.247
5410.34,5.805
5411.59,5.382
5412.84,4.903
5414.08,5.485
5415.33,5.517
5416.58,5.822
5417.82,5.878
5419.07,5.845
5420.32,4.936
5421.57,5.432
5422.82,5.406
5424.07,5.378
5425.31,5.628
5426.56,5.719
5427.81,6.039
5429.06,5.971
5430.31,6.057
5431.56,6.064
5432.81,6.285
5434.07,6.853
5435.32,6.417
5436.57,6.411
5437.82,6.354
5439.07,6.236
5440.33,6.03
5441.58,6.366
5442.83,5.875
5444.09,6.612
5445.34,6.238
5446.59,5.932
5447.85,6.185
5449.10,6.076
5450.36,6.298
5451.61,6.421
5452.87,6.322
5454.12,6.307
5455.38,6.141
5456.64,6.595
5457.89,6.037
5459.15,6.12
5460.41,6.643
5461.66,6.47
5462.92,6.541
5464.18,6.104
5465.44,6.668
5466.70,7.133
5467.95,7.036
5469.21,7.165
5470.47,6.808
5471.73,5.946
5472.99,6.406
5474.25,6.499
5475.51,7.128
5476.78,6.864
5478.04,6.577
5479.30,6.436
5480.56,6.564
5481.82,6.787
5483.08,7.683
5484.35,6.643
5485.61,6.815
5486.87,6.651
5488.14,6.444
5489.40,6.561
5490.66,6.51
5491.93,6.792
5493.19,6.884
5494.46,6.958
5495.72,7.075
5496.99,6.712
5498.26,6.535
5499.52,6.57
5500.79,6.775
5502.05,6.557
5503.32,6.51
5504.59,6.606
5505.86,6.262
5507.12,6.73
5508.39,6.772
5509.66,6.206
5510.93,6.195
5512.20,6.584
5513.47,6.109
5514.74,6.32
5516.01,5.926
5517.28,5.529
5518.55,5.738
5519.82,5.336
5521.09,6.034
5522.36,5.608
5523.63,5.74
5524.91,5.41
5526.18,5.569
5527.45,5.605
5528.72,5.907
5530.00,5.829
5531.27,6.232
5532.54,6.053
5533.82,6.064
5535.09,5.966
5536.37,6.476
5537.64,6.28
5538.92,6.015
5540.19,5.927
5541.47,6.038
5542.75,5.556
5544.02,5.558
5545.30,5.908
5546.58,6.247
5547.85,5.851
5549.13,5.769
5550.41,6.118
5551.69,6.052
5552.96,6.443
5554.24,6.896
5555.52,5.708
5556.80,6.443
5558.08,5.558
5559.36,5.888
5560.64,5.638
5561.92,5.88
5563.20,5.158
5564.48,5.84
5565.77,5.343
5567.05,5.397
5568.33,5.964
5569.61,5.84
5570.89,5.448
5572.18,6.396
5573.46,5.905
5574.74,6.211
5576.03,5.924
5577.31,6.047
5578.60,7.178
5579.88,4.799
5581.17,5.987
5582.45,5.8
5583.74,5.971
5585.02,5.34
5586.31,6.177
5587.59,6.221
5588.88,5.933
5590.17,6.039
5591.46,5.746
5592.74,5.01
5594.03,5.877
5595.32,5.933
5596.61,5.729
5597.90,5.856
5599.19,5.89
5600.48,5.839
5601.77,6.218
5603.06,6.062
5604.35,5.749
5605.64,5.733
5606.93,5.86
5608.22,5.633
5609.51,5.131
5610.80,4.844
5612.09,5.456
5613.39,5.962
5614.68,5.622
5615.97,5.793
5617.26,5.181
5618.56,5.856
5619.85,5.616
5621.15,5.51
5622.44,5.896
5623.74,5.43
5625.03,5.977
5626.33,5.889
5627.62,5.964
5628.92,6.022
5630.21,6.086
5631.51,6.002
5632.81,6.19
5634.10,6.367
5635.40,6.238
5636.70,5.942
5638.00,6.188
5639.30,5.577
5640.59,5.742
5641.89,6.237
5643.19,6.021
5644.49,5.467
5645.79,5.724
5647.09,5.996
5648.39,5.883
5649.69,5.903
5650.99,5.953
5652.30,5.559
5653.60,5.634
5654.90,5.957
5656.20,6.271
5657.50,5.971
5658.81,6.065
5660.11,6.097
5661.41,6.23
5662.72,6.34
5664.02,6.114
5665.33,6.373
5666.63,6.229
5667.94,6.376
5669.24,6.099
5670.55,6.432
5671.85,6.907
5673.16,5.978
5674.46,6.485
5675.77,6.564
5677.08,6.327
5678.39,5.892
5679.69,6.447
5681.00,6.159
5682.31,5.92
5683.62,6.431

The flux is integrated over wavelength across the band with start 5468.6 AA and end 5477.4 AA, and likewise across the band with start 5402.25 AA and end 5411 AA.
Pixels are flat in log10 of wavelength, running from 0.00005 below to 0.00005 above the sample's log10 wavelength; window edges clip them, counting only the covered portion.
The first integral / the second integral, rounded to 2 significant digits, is 1.2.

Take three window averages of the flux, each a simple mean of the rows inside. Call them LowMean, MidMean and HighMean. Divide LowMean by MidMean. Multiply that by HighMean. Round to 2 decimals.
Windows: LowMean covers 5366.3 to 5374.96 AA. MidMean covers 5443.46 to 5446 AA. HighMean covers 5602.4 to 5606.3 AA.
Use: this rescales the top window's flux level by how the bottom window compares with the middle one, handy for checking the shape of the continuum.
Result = 5.34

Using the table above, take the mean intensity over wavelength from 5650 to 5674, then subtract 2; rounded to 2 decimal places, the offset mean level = 4.14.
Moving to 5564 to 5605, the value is 3.86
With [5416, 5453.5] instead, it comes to 4.04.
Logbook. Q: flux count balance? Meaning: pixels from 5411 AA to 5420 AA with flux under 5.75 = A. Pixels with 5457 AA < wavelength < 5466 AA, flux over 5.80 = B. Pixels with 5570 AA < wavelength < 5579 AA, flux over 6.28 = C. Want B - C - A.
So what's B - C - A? 1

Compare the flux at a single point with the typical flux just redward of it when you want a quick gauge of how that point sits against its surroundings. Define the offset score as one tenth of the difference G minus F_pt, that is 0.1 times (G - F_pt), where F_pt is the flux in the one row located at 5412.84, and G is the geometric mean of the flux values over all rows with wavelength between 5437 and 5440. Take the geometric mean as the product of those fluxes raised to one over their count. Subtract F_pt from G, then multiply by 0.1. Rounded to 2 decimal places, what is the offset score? 0.14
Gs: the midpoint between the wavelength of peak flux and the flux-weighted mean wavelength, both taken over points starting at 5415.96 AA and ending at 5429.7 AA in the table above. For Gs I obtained 5425.3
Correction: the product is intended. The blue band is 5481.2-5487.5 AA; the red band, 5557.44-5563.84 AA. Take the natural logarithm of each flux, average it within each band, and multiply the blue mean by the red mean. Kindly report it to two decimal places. 3.34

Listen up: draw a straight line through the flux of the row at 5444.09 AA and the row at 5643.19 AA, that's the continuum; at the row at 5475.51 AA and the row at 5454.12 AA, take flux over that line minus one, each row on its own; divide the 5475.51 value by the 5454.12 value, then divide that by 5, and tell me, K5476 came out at -0.45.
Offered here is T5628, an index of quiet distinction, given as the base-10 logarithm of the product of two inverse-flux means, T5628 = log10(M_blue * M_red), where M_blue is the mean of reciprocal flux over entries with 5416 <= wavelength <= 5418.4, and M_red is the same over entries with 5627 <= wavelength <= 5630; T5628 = -1.54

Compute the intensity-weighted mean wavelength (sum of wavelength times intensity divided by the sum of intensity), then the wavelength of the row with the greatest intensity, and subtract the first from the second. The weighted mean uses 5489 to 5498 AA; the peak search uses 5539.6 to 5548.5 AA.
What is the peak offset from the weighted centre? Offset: 53.3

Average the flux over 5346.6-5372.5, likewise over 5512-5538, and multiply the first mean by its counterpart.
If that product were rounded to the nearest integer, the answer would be 35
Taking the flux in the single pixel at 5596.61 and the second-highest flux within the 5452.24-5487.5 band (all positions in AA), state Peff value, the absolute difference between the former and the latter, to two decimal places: 1.44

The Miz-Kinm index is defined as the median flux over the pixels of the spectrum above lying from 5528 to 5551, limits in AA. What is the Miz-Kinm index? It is 5.99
